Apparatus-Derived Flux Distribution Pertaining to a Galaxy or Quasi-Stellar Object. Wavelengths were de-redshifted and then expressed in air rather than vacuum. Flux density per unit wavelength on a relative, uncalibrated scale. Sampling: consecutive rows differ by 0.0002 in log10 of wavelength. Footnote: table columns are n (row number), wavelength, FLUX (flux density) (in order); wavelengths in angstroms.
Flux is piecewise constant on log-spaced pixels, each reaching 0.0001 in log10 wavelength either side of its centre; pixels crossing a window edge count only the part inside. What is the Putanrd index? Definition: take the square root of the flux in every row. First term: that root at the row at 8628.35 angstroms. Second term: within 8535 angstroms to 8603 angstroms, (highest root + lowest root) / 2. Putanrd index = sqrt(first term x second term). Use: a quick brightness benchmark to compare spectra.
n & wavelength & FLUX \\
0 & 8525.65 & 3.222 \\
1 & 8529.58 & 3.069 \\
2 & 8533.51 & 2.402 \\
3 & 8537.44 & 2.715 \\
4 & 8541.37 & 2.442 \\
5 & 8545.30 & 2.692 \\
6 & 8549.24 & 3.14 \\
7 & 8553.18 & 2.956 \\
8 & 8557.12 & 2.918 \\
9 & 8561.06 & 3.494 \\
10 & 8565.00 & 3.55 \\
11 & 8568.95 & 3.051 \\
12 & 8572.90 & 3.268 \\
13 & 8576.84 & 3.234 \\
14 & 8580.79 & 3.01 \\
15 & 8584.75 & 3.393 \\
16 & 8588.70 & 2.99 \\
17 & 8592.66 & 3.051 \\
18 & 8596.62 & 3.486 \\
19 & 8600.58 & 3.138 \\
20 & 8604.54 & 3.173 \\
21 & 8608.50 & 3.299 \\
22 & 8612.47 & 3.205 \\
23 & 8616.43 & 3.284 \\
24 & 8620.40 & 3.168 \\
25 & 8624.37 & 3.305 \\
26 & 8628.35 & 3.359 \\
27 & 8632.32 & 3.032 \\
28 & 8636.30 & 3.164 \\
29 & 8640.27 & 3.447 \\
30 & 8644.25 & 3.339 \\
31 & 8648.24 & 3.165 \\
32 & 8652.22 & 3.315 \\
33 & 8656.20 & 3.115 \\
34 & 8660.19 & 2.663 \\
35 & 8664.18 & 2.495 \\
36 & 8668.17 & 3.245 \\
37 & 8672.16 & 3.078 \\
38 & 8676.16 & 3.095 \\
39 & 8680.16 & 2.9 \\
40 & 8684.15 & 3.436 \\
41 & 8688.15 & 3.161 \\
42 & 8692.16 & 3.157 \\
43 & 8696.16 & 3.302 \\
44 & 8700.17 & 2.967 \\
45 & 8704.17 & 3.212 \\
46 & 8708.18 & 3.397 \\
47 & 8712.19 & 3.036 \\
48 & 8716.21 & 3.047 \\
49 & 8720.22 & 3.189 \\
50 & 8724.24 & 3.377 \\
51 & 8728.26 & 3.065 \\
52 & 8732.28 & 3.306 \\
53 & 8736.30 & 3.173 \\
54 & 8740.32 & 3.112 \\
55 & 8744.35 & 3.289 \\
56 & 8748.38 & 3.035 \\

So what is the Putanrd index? 1.78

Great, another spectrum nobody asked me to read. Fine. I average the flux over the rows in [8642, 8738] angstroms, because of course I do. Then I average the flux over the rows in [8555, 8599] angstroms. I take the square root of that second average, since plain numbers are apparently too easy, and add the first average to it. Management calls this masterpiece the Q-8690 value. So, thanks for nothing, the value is 4.93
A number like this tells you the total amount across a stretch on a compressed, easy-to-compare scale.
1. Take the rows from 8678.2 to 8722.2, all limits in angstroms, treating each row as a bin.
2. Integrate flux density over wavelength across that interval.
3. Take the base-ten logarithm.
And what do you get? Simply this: 2.14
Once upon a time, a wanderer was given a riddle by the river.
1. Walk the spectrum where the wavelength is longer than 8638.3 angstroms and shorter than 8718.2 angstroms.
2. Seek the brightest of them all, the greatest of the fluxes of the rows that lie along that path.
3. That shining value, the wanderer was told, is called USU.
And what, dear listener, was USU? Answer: 3.447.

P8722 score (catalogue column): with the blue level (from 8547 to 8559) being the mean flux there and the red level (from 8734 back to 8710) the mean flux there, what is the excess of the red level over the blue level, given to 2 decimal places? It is 0.17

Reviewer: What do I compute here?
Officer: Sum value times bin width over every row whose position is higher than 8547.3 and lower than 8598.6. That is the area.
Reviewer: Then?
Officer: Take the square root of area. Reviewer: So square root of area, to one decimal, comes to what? 12.8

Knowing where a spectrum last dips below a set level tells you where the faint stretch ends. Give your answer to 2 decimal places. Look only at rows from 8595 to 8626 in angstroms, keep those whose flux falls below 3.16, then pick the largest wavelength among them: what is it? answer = 8600.58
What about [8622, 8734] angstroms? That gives 8728.26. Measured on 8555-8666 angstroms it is 8664.18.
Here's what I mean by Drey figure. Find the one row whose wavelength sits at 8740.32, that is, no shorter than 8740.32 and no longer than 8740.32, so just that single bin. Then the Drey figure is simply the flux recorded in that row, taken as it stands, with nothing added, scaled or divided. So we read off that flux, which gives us 3.112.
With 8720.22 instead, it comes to 3.189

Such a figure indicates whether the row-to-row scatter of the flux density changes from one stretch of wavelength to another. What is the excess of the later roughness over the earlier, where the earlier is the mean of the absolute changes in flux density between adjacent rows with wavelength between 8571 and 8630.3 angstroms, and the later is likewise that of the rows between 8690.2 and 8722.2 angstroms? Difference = 0.023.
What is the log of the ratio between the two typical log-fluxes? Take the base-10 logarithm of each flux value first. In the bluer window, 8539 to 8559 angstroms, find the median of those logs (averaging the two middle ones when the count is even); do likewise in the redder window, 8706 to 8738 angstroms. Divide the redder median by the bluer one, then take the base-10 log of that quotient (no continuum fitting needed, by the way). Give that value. 0.034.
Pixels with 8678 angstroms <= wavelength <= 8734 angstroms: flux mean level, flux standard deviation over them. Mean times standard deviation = 0.5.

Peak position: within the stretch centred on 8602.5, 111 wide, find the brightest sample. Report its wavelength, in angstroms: 8565.00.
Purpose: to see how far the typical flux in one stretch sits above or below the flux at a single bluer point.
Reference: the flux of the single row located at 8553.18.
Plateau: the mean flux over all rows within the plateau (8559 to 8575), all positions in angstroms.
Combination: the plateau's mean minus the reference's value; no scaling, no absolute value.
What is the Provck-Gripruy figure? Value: 0.4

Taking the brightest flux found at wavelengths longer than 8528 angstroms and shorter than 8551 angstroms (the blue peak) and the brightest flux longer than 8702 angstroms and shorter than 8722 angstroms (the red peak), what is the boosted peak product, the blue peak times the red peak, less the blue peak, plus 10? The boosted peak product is 17.5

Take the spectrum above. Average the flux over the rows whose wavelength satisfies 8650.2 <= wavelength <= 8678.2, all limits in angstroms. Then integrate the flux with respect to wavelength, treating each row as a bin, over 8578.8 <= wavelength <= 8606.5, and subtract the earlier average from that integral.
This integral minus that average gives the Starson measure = 85.0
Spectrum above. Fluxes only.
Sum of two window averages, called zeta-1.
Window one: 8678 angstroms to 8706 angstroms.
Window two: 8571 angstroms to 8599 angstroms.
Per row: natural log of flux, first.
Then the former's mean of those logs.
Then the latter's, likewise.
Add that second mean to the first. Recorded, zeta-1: 2.31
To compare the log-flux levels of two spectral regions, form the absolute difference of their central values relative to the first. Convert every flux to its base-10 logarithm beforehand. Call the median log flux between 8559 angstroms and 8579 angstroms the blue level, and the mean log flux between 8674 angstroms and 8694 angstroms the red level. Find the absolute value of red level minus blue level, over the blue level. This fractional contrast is 0.03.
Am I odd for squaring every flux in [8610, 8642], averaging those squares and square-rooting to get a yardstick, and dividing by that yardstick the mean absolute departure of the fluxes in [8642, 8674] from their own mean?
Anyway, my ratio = 0.073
